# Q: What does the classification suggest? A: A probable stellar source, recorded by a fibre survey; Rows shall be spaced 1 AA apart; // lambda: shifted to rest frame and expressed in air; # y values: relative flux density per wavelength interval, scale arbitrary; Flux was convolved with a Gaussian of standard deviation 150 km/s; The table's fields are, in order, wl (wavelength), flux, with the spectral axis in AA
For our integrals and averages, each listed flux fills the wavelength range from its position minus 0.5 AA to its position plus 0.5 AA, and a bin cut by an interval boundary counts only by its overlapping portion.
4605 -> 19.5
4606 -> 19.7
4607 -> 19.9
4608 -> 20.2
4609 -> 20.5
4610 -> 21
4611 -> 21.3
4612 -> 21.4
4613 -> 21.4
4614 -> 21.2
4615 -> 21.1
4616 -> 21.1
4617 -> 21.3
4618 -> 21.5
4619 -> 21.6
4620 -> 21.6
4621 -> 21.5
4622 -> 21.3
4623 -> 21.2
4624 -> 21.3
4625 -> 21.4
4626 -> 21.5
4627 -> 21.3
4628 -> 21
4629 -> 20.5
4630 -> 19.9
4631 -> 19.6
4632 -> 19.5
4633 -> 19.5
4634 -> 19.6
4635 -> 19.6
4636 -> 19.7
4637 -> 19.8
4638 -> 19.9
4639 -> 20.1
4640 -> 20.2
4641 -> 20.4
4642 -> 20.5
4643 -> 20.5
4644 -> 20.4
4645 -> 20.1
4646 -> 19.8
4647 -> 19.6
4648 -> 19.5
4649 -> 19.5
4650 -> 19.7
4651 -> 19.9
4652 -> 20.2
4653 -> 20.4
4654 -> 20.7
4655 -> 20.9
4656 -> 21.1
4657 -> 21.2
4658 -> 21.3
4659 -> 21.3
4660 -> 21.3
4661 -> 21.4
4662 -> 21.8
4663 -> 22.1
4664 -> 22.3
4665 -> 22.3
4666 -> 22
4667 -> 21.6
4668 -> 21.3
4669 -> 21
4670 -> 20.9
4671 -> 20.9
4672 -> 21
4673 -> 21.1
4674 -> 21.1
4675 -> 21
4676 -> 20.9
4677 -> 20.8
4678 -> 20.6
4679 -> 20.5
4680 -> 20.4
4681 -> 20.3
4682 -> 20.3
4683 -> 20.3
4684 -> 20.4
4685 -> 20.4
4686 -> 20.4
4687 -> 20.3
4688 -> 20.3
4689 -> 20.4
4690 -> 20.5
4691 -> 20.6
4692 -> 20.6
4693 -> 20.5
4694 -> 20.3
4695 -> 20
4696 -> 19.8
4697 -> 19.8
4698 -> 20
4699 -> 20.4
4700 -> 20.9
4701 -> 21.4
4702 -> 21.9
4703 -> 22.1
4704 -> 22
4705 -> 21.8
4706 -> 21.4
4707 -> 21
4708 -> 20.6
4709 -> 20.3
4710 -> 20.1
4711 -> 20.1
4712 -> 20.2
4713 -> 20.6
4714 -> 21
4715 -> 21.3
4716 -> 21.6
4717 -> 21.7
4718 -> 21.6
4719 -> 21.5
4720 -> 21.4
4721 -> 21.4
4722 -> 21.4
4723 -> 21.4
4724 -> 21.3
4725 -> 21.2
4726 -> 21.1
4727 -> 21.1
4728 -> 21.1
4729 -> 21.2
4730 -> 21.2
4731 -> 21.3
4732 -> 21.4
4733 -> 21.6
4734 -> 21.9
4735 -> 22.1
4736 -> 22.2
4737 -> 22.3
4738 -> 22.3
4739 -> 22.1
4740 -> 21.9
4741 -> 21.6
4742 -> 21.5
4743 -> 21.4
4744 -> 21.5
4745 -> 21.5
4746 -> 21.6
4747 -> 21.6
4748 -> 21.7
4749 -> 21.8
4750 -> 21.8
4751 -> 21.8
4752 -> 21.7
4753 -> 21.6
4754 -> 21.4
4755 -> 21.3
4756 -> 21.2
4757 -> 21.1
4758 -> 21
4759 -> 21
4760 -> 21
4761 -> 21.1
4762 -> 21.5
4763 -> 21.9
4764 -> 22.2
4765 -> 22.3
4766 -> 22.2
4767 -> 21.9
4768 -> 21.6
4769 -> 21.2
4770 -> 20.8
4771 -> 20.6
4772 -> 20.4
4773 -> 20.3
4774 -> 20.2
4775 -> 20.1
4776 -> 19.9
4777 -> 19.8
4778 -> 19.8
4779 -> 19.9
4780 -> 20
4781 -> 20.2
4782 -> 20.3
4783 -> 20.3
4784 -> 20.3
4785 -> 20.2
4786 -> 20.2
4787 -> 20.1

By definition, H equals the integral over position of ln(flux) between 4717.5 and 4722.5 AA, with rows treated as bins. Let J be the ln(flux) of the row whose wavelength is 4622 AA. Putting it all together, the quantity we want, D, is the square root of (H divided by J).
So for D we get 2.24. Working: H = 15.3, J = 3.06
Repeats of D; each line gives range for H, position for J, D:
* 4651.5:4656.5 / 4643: 2.24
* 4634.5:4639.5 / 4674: 2.21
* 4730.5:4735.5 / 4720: 2.24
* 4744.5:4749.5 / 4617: 2.24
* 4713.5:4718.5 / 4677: 2.25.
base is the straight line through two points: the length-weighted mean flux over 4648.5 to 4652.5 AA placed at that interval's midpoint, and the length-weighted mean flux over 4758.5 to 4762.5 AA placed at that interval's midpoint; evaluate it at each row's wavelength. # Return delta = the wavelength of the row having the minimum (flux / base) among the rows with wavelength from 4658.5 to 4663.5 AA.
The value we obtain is 4660 AA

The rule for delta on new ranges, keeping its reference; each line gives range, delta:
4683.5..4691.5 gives 4688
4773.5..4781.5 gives 4778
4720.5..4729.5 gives 4728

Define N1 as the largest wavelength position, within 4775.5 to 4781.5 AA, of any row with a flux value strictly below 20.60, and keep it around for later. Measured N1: 4781 AA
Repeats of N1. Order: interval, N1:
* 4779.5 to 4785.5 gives 4785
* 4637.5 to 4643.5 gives 4643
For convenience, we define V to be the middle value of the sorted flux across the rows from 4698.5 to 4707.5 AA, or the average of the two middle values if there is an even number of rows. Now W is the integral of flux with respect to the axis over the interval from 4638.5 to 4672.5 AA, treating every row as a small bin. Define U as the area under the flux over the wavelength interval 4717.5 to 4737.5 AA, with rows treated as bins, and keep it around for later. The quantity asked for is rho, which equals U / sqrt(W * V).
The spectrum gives 3.5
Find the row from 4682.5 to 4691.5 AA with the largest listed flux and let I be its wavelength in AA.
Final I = 4691 AA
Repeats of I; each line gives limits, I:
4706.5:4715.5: 4715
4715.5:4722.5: 4717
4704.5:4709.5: 4705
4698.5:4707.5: 4703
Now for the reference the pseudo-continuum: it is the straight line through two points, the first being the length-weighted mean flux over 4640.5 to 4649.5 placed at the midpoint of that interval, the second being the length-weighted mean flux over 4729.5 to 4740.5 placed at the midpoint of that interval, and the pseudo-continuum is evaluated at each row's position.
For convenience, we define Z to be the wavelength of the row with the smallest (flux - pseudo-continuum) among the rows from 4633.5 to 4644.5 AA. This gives 4635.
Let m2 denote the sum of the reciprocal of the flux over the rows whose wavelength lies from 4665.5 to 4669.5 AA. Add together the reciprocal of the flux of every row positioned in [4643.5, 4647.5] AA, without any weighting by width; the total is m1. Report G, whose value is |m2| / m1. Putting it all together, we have 0.93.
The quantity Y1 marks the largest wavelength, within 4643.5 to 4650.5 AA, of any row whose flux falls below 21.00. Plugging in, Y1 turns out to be 4650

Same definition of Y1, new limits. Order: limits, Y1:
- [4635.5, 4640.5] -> 4640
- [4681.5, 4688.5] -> 4688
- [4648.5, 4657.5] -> 4655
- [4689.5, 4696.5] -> 4696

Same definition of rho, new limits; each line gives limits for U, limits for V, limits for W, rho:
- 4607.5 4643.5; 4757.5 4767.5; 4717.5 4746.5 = 6.4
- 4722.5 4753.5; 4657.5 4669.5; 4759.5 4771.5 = 9.0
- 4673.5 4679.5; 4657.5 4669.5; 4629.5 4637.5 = 2.1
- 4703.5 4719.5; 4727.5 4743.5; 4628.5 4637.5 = 5.4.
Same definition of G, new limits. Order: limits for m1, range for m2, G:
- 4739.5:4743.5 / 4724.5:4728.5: 1.02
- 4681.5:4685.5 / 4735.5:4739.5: 0.92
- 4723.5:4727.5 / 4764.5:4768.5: 0.96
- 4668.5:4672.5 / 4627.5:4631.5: 1.04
